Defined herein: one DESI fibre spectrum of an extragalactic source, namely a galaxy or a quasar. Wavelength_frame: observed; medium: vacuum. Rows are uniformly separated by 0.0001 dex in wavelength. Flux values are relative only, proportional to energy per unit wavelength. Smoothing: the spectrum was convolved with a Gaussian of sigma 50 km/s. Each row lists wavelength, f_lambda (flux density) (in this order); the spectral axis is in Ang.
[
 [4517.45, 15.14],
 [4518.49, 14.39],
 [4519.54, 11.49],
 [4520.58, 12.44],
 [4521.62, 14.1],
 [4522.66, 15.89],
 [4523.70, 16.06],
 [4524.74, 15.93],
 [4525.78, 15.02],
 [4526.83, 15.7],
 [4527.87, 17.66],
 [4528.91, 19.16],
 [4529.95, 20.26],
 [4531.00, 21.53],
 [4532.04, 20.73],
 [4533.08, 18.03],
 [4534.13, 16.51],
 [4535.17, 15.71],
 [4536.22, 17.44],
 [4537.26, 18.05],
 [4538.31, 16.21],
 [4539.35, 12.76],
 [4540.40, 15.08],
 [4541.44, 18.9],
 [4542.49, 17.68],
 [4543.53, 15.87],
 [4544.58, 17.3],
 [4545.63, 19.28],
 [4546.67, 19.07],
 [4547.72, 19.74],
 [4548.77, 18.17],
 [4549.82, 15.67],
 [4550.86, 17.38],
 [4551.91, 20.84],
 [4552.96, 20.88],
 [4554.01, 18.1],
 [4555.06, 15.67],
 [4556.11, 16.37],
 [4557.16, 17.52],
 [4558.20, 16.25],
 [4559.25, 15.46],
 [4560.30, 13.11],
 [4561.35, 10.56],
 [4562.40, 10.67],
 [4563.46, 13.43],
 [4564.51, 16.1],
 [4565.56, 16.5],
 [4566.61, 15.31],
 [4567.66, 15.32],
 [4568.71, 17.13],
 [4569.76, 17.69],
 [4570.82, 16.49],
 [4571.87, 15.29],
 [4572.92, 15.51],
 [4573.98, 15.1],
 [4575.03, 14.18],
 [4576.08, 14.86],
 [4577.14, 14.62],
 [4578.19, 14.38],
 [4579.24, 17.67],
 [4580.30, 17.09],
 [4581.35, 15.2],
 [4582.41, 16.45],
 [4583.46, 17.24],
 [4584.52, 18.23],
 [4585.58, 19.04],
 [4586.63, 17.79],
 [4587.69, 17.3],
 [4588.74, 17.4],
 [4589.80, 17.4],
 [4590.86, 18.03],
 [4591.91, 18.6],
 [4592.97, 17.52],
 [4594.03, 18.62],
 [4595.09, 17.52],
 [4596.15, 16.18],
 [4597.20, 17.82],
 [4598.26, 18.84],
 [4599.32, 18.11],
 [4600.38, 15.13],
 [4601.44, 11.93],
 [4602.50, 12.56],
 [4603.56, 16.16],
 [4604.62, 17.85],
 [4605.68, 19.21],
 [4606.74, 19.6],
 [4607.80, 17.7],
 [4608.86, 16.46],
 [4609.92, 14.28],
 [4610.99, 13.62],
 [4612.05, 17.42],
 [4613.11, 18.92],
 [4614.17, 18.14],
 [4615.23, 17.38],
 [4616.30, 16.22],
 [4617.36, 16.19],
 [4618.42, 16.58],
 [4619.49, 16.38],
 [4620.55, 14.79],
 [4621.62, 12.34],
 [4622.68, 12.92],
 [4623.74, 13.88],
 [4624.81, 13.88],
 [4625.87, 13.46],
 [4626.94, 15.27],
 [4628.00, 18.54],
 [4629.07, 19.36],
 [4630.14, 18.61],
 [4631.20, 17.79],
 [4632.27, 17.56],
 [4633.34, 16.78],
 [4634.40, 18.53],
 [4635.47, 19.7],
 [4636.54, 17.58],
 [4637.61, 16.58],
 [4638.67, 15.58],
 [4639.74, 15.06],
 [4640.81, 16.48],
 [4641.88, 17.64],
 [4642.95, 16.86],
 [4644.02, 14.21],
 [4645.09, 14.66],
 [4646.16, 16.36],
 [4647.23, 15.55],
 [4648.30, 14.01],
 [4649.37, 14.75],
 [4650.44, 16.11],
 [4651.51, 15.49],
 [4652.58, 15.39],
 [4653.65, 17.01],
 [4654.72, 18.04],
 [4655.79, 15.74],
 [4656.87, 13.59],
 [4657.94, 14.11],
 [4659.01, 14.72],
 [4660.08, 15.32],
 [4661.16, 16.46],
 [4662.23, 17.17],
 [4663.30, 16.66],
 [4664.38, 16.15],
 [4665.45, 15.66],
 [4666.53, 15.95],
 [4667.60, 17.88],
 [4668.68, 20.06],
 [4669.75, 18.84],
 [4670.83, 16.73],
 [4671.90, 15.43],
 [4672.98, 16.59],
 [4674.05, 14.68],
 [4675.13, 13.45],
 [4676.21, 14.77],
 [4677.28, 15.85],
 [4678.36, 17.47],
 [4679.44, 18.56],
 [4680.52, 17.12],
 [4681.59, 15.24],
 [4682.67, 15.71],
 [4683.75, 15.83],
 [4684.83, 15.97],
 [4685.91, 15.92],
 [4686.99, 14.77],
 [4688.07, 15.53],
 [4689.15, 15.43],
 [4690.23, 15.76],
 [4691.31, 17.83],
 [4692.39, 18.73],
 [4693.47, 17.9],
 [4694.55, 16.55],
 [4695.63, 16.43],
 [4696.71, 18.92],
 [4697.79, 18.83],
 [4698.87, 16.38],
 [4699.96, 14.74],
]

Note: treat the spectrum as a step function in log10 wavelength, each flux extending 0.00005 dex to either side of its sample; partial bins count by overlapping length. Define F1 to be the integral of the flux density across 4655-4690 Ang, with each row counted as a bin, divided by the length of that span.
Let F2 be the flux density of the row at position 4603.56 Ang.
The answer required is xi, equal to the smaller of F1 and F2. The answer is 16.1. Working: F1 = 16.1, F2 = 16.16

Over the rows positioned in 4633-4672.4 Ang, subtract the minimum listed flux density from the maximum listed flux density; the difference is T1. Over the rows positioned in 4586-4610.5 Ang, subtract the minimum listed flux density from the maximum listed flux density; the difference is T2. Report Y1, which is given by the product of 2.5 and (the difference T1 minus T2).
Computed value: -3.0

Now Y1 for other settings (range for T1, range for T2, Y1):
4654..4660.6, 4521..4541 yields -10.8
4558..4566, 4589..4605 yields -2.4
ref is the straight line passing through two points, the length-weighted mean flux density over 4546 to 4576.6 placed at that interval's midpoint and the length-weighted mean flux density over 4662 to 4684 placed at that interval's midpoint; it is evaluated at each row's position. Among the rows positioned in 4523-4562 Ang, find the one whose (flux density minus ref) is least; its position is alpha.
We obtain 4561.35 Ang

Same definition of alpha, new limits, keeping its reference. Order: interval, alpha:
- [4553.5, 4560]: 4559.25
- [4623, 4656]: 4625.87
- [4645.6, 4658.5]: 4656.87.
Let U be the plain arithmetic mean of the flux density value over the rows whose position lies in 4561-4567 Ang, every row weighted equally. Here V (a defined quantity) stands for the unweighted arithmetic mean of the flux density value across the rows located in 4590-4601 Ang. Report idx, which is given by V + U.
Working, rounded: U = 13.8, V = 17.6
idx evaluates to 31.4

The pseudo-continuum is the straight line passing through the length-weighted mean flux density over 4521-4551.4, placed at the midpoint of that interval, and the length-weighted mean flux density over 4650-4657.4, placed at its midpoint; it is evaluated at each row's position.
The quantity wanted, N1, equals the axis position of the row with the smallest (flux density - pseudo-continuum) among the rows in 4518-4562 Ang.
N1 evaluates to 4561.35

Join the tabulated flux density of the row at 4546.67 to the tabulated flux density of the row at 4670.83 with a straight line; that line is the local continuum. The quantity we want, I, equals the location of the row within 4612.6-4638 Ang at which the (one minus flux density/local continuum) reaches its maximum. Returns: 4621.62 Ang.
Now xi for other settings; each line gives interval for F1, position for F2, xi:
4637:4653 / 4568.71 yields 15.7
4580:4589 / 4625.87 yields 13.5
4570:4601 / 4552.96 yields 16.8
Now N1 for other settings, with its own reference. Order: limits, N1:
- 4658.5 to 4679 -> 4675.13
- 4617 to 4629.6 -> 4621.62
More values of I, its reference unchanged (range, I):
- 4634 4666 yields 4656.87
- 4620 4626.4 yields 4621.62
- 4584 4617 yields 4601.44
